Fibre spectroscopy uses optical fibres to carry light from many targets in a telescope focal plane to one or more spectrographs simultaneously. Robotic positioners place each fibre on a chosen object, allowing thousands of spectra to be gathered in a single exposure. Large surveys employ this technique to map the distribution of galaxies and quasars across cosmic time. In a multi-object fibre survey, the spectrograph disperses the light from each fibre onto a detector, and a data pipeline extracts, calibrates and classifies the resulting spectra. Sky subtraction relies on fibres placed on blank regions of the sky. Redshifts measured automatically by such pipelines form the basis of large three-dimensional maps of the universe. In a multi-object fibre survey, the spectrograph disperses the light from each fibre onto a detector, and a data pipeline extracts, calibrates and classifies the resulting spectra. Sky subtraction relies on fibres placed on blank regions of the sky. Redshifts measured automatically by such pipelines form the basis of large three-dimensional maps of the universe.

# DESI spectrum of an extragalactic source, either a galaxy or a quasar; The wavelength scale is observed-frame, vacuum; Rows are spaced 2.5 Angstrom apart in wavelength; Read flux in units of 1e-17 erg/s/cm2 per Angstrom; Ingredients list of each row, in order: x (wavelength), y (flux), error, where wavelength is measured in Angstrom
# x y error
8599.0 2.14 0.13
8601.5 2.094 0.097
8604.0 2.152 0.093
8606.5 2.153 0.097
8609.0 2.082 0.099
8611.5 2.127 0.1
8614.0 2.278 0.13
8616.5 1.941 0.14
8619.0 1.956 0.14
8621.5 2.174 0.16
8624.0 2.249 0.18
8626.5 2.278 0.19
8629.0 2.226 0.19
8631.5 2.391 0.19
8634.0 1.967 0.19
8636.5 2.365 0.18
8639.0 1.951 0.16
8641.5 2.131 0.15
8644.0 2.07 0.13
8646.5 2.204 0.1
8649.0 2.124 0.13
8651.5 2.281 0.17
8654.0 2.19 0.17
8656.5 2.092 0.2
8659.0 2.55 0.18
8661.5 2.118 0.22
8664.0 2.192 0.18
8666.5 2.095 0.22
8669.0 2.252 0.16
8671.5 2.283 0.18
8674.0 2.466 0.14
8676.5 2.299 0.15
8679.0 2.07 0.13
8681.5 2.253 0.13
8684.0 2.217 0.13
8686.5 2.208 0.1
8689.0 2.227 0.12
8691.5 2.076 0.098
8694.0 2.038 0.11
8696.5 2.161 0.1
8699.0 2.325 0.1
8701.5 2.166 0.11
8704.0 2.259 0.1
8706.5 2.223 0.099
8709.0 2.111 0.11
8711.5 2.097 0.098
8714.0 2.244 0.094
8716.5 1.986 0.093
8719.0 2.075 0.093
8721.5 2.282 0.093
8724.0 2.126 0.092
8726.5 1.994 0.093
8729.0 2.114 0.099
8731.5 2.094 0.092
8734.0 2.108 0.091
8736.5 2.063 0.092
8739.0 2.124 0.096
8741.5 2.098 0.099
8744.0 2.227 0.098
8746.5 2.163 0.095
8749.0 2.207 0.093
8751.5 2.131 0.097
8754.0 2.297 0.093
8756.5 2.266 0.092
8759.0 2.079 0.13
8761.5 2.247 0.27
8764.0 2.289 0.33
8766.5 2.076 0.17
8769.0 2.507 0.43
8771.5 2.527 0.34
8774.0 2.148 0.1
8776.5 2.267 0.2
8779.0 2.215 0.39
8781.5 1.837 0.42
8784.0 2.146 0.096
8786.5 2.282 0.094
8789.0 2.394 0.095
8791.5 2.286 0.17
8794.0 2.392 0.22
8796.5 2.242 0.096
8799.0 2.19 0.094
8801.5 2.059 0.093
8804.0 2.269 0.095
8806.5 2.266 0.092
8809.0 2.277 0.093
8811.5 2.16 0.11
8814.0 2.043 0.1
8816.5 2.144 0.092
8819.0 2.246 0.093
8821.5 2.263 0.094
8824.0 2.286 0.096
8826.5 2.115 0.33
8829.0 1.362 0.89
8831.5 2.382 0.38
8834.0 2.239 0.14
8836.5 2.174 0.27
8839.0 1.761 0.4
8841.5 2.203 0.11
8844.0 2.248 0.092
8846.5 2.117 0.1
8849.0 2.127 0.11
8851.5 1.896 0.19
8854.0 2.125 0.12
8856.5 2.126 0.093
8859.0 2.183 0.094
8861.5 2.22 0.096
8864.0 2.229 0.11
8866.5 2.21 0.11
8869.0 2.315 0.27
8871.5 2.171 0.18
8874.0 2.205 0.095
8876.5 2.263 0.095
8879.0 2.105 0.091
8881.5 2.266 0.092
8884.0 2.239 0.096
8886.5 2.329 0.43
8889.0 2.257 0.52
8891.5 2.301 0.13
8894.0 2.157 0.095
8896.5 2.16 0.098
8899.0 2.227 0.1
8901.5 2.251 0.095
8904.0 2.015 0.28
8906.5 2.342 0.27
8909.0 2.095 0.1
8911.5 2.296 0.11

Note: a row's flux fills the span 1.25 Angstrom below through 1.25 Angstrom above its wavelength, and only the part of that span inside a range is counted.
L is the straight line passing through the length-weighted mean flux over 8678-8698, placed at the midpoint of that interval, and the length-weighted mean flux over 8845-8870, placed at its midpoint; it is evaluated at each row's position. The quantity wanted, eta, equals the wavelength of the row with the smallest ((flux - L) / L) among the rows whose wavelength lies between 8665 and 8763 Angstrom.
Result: 8716.5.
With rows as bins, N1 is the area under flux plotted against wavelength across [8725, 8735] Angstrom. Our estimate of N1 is 20.8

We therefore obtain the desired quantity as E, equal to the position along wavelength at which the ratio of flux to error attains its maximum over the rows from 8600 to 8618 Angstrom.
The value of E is 8604.0 Angstrom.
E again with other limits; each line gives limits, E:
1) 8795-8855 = 8806.5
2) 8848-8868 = 8859.0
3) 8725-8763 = 8754.0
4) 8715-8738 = 8721.5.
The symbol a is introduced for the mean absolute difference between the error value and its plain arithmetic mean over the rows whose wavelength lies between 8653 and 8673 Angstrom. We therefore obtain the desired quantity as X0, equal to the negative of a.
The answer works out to -0.02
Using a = 0.018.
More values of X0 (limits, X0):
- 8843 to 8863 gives -0.02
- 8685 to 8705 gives -0.01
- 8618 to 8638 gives -0.01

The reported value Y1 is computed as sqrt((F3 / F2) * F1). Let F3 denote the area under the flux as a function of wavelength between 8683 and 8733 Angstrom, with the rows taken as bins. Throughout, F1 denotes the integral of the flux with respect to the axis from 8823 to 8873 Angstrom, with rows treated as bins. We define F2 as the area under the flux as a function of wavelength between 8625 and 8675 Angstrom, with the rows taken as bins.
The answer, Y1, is 10.2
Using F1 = 106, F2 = 111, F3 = 108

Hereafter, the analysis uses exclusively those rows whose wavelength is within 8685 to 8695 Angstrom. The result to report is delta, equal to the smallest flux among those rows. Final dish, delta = 2.038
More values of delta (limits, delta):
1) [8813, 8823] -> 2.043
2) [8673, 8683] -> 2.07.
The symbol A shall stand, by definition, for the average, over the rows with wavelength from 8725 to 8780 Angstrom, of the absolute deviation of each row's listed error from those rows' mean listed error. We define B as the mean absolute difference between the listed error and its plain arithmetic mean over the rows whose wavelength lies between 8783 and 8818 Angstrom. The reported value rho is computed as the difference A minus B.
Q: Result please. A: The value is 0.07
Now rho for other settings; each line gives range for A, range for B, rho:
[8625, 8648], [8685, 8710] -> 0.02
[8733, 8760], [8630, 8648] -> -0.02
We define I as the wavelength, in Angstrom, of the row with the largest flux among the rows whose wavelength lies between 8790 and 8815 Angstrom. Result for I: 8794.0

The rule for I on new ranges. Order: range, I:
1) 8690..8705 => 8699.0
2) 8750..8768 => 8754.0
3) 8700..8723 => 8721.5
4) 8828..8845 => 8831.5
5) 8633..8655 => 8636.5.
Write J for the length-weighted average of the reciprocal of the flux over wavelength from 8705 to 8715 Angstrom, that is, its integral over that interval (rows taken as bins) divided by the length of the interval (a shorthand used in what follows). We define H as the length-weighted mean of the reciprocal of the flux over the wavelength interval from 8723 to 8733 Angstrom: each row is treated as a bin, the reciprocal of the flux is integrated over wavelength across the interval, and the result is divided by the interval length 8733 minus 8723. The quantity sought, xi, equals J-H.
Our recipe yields -0.019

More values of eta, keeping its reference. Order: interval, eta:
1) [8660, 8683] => 8679.0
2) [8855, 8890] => 8879.0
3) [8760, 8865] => 8829.0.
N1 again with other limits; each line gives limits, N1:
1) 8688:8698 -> 21.3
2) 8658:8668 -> 22.3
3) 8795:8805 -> 21.9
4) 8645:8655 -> 22.0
